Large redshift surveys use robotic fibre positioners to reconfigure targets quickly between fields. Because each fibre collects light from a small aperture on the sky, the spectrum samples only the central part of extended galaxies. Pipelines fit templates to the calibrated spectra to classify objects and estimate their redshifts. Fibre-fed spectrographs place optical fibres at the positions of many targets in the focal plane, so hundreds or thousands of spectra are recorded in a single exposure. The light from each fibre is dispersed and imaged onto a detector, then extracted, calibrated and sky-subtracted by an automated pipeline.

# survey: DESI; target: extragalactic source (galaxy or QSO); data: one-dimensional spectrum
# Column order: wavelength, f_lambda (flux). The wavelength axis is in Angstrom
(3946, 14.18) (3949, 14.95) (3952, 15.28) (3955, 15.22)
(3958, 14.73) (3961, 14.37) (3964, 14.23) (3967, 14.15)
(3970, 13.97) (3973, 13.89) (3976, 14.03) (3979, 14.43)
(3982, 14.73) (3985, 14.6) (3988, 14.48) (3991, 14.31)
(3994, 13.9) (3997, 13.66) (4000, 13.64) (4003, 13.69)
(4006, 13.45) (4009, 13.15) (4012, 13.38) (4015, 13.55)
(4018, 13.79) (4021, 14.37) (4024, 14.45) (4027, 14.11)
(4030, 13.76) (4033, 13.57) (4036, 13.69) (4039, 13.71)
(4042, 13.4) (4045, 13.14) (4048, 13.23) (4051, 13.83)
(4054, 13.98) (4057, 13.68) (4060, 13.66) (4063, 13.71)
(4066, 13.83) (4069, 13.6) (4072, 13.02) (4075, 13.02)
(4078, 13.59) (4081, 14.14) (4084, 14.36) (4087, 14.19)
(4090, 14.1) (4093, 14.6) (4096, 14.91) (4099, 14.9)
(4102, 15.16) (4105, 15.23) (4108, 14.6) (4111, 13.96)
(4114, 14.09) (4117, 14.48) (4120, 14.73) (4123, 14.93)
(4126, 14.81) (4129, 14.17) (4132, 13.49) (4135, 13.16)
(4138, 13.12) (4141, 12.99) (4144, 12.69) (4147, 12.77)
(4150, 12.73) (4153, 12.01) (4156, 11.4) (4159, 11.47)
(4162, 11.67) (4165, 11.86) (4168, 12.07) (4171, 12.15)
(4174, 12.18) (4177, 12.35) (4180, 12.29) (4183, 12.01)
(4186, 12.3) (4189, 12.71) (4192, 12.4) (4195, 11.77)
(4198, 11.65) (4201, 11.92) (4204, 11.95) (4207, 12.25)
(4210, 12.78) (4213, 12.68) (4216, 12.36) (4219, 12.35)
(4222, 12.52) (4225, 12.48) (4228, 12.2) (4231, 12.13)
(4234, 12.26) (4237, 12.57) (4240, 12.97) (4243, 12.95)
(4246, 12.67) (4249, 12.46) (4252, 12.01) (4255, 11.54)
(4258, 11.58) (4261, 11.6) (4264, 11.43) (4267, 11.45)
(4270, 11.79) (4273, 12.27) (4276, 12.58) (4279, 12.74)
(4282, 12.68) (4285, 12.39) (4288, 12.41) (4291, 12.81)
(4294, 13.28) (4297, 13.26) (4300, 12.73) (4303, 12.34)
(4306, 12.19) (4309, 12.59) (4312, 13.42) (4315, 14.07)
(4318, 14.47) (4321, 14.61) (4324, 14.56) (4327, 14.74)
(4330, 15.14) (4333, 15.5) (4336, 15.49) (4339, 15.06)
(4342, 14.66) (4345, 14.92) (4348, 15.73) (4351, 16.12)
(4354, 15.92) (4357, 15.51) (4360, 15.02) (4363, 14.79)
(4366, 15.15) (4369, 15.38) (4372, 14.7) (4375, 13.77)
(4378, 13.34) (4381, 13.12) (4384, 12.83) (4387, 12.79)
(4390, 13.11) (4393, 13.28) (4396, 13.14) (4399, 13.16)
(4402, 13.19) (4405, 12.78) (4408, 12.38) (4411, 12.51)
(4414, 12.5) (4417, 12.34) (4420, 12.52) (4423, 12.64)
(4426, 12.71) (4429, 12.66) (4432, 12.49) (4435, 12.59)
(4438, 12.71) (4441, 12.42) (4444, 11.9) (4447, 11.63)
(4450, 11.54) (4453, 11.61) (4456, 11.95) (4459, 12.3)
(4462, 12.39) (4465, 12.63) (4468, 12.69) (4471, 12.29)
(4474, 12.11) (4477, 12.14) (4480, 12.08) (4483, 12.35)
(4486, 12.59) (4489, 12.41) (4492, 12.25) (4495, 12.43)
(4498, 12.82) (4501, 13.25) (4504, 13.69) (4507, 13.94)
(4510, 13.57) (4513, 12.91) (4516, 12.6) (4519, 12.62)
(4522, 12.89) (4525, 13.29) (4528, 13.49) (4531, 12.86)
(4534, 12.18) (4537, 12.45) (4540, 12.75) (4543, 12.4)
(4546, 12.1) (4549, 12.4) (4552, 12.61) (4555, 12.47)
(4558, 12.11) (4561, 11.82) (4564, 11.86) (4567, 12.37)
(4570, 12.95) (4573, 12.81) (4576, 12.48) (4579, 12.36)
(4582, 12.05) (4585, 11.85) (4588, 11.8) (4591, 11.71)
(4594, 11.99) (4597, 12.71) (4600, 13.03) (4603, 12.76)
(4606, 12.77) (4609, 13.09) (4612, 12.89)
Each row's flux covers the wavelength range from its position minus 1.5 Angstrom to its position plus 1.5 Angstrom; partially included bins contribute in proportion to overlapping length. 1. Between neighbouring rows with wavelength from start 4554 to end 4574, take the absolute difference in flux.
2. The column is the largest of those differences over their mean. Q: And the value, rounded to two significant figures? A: 1.8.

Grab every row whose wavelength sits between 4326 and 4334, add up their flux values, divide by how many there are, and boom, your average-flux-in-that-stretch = 15.1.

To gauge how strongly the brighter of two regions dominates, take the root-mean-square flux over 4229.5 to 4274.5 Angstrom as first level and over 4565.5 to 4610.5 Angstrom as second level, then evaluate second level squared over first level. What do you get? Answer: 12.8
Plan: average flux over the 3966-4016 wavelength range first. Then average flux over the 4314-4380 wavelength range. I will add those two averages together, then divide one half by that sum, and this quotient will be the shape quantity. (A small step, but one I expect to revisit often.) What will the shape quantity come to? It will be 0.0173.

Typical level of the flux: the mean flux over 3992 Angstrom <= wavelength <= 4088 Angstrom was 13.7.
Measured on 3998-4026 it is 13.7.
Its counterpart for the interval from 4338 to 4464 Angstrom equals 13.4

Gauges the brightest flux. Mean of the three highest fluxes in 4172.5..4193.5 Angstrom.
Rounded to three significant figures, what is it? 12.5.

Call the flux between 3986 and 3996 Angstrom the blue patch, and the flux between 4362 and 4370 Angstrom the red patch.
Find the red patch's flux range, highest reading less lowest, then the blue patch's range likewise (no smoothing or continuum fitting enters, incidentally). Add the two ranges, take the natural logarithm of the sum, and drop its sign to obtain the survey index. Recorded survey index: 0.16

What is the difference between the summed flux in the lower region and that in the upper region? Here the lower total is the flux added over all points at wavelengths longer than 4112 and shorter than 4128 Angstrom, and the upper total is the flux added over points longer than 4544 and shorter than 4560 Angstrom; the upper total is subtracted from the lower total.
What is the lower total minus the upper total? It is 11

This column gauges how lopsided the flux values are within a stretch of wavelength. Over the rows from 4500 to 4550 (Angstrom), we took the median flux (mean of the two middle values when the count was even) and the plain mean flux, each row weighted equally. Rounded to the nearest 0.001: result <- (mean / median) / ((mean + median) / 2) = 0.078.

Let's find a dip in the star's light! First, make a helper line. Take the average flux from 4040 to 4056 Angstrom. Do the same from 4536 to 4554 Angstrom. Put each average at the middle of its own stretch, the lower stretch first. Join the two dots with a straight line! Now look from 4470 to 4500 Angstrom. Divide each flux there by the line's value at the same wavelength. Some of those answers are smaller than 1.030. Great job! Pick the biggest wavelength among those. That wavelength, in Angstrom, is 4498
